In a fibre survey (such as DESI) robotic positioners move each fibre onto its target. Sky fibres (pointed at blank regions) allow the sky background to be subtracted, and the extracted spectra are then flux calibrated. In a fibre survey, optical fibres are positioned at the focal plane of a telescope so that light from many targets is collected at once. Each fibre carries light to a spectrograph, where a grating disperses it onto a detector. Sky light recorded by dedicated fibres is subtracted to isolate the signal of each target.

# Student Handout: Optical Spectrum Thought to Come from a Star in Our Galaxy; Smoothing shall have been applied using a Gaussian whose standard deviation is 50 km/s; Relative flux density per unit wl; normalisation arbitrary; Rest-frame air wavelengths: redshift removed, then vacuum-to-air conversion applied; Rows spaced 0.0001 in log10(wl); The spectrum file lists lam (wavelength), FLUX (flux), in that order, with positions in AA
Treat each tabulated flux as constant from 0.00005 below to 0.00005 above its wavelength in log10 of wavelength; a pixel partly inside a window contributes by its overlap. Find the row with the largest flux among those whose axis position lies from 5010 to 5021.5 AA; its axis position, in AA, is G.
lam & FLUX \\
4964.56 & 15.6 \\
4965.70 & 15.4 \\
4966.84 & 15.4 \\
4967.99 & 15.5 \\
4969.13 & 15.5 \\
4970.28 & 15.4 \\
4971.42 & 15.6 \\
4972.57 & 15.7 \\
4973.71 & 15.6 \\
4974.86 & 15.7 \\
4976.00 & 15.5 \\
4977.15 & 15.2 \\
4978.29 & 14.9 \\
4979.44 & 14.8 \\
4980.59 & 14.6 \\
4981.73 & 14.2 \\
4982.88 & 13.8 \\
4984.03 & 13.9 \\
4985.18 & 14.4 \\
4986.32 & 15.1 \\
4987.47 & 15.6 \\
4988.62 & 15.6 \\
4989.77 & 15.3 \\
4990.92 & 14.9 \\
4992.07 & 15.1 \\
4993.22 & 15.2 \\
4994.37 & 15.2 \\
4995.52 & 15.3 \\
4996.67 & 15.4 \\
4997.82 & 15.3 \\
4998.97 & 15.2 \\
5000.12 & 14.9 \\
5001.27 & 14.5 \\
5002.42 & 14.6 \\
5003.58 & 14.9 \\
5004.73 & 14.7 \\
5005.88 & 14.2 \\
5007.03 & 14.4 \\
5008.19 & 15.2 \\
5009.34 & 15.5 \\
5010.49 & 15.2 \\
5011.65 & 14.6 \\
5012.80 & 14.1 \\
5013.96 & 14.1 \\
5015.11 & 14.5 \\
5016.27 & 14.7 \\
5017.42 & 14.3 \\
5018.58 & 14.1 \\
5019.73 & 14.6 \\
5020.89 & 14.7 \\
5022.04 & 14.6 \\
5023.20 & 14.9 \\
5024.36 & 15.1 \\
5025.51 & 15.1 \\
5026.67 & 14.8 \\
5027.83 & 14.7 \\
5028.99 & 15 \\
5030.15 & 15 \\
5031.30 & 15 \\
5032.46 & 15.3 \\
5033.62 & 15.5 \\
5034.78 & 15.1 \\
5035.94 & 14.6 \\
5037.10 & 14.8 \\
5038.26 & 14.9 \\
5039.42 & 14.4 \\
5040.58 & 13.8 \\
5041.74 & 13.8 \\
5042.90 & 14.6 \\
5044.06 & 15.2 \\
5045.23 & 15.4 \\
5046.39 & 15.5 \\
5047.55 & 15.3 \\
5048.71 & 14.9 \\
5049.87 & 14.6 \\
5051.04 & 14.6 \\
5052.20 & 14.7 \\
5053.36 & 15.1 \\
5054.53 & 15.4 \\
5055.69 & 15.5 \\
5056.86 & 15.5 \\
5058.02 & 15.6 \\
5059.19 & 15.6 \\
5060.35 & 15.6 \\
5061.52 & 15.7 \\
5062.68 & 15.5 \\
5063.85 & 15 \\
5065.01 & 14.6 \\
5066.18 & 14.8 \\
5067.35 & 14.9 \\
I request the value 5010.49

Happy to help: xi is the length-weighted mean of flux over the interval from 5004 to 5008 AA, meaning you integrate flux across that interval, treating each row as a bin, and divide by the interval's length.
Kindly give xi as 14.5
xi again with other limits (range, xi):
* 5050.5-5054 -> 14.8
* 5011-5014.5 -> 14.3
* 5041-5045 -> 14.6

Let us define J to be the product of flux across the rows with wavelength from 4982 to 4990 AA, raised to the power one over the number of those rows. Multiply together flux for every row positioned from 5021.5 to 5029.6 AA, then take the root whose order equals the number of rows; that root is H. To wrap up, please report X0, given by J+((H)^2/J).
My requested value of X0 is 29.8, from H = 14.9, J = 14.8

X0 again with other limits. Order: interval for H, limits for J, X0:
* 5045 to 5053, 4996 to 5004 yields 30.0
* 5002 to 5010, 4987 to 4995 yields 29.6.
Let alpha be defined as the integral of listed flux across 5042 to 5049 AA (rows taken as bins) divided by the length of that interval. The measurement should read 15.1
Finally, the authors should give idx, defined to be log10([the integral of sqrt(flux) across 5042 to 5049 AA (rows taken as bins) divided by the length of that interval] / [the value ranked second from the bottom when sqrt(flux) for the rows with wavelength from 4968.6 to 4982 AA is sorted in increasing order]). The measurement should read 0.0073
